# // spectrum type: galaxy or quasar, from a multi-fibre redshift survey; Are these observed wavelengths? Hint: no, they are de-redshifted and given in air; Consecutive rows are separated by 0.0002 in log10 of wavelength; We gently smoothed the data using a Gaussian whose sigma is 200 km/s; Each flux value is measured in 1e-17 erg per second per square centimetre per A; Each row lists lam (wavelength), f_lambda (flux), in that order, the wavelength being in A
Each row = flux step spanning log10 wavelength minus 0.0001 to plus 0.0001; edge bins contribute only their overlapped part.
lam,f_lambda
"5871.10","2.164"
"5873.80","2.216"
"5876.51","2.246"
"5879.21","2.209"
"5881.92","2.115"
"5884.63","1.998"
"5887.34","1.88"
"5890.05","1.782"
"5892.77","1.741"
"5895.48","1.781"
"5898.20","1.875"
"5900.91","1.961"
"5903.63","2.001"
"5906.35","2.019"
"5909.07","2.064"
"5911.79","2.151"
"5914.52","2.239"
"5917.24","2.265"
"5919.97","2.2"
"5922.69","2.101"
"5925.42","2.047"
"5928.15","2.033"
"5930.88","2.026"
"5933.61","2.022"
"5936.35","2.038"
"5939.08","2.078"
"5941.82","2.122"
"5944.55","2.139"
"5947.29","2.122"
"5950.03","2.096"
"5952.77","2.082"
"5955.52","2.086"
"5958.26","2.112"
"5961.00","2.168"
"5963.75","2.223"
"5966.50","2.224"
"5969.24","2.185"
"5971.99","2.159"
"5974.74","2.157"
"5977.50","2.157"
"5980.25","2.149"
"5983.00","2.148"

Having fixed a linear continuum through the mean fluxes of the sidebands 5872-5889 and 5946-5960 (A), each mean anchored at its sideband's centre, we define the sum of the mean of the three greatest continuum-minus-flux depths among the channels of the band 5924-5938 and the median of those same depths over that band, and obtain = 0.15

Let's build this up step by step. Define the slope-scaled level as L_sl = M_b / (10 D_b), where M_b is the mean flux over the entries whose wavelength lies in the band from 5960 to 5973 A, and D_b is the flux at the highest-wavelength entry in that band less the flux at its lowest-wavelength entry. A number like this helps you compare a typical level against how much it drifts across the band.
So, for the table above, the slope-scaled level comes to -24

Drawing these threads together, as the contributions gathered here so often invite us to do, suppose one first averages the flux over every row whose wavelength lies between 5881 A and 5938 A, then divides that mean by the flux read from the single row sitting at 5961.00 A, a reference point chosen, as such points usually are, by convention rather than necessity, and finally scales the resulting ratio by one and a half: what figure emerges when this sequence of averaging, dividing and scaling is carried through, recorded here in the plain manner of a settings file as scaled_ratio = 1.39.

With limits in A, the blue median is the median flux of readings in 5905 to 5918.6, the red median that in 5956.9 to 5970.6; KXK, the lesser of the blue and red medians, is 2.15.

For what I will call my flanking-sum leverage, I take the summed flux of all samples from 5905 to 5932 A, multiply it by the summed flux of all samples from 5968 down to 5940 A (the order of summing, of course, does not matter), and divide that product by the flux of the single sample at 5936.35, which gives 222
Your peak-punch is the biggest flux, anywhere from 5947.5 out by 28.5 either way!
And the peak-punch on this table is 2.224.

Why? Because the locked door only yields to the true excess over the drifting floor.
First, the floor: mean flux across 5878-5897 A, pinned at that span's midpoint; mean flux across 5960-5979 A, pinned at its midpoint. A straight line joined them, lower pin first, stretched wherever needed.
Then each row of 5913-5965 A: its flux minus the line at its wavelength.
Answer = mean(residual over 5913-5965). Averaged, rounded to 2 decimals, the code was 0.03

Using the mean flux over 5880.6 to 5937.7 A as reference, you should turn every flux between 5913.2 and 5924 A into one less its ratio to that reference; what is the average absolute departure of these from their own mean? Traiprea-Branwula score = 0.025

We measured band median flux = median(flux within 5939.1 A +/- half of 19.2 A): 2.08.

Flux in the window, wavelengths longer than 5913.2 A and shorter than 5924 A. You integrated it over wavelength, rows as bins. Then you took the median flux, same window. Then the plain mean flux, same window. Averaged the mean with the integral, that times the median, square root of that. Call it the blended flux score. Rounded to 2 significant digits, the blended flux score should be 5.4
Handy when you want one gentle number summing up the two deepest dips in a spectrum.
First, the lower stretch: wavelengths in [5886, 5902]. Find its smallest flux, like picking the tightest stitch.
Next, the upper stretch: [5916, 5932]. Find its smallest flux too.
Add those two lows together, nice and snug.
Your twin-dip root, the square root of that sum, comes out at 1.94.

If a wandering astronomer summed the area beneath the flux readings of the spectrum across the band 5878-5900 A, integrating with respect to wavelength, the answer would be 42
